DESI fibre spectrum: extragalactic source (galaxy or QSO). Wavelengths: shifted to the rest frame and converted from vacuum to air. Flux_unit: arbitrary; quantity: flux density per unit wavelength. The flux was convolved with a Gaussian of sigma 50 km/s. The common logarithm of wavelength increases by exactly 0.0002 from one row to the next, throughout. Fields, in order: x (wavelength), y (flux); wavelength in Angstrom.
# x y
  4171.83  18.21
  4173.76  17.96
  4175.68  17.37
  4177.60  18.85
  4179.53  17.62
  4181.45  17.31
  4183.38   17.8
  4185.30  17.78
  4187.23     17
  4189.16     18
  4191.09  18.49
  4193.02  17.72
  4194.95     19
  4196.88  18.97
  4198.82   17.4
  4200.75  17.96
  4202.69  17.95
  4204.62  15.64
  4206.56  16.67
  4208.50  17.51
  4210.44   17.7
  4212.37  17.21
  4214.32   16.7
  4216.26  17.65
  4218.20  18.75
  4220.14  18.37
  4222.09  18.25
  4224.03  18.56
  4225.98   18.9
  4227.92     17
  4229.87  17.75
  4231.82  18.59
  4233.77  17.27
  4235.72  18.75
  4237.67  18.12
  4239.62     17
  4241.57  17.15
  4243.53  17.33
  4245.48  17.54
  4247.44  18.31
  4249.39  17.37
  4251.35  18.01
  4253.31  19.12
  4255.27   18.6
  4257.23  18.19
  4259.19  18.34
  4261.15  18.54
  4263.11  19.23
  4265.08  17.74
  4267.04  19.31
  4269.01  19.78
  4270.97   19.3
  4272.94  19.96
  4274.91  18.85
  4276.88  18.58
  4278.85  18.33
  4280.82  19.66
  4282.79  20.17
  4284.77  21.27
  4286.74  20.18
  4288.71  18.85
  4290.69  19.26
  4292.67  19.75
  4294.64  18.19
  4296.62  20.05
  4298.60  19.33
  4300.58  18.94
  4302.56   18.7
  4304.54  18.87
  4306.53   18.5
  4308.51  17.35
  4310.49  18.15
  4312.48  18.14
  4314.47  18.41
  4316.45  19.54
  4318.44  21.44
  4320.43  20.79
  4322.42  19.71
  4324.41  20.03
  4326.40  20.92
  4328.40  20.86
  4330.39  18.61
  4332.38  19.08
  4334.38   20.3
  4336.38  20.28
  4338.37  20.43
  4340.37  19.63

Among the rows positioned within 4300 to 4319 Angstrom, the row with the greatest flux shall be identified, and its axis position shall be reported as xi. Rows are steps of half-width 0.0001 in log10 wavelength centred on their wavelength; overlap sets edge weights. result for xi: 4318.44 Angstrom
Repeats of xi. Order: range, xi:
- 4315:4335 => 4318.44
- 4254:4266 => 4263.11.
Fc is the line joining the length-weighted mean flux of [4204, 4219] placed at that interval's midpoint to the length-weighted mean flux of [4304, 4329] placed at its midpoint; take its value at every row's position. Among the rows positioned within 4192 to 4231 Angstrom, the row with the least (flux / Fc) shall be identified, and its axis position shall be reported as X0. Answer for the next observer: 4204.62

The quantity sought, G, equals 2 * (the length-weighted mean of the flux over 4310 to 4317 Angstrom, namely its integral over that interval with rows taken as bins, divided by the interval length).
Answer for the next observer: 37.1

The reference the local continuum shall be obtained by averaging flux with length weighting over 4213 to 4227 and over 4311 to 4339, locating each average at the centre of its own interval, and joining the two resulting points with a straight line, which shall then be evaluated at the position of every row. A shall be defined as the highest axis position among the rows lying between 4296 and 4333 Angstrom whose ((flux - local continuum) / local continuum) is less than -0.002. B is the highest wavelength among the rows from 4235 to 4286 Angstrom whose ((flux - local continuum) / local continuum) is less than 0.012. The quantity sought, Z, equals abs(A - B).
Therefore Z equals 53.5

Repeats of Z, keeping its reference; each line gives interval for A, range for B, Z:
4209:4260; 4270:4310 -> 49.3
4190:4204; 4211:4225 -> 23.3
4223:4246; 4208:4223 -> 23.4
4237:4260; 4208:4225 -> 37.1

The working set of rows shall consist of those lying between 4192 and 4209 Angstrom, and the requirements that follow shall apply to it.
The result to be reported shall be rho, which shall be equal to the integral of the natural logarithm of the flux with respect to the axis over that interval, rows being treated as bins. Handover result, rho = 49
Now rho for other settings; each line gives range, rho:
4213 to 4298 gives 248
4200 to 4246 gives 132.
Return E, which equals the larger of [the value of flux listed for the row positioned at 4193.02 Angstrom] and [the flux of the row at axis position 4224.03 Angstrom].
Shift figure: 18.6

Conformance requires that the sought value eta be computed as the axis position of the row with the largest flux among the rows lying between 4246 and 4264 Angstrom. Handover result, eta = 4263.11 Angstrom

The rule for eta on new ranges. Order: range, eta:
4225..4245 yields 4225.98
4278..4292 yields 4284.77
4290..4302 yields 4296.62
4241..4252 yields 4247.44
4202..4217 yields 4202.69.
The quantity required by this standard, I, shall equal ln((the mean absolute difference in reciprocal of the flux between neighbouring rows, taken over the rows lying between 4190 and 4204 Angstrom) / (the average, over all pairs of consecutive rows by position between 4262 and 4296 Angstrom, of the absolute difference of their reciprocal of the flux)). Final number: -0.10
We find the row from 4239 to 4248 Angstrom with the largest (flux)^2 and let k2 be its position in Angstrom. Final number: 4247.44 Angstrom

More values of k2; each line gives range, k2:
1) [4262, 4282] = 4272.94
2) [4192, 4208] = 4194.95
